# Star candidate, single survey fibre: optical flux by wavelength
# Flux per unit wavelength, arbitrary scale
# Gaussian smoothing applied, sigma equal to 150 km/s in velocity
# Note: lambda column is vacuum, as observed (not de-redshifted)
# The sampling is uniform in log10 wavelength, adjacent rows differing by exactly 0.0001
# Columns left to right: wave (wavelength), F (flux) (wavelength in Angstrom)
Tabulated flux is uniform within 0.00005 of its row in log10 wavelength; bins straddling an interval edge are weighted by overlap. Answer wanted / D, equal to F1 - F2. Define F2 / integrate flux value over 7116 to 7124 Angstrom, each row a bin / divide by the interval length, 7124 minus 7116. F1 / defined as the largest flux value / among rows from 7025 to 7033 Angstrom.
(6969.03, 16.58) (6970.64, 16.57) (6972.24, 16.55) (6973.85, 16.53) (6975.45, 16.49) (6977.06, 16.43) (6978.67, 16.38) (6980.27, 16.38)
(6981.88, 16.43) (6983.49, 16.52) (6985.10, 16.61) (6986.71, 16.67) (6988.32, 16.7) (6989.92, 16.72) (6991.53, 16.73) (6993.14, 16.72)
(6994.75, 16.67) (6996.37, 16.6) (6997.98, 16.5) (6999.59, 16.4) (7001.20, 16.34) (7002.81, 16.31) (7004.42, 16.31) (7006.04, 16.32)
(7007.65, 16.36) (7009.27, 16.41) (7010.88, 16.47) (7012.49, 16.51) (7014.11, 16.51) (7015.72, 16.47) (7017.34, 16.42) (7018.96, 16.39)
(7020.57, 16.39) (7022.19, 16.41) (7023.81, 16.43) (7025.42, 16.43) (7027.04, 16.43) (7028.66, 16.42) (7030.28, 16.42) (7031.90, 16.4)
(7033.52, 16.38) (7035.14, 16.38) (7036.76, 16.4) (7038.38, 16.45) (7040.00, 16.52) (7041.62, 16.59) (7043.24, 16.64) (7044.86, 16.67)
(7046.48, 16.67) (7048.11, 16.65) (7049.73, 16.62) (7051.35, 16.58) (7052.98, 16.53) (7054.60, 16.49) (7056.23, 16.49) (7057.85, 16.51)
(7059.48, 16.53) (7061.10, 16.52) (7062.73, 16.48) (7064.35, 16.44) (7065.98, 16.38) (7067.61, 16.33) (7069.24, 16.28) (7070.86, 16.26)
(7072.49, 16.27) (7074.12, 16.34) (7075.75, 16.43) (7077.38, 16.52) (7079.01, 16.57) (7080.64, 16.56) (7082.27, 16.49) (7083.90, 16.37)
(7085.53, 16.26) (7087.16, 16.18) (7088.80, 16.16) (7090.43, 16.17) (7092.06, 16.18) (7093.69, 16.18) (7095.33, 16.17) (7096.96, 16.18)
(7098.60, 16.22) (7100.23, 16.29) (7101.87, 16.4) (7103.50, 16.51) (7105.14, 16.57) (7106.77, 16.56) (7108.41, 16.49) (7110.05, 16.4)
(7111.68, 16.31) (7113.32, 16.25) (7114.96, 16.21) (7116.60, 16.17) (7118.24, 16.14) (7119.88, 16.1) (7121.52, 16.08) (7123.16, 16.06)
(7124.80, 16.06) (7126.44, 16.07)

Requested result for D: 0.3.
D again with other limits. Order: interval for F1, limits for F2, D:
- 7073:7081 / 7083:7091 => 0.3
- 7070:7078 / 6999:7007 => 0.2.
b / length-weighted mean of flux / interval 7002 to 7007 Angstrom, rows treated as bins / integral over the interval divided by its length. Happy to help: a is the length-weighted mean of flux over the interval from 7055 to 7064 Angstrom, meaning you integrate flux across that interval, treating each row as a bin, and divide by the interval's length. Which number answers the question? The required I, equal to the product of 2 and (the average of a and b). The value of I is 32.8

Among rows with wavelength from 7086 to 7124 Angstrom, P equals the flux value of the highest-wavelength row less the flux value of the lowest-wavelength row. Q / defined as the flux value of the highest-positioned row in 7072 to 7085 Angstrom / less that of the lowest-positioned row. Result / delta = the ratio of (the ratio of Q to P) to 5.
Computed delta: -0.2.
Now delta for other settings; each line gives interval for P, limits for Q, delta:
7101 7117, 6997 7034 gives 0.1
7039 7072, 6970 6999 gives 0.1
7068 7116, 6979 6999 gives -0.3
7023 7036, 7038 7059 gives -0.2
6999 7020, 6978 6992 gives -7.0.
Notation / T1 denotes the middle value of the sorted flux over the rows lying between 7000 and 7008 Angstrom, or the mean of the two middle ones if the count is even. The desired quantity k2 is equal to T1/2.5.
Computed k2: 6.53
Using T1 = 16.3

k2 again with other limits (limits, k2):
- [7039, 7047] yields 6.66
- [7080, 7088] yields 6.55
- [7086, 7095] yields 6.47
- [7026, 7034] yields 6.57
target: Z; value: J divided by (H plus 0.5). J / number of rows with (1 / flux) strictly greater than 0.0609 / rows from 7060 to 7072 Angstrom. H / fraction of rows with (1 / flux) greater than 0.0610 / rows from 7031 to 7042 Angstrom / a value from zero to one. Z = 5.1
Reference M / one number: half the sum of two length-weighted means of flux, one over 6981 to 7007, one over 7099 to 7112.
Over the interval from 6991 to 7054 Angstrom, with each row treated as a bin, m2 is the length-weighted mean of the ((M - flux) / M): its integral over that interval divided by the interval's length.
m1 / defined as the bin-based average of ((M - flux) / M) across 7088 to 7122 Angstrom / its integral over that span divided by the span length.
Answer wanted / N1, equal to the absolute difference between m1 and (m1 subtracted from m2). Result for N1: 0.0256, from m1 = 0.013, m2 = 0.0005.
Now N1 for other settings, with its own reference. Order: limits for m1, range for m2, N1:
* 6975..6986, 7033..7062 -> 0.0060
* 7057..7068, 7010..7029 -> 0.0006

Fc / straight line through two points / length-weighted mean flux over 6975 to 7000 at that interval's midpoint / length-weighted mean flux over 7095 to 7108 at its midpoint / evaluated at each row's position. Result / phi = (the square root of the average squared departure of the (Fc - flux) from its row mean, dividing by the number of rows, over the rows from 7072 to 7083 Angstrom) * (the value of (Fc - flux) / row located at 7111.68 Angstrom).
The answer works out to 0.006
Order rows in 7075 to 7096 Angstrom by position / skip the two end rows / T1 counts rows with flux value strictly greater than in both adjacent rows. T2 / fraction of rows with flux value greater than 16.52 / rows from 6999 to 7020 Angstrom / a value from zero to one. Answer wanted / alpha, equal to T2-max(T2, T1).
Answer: -1.00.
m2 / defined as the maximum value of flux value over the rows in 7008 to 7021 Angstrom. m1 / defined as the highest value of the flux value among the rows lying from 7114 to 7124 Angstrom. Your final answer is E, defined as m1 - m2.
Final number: -0.30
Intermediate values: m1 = 16.21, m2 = 16.51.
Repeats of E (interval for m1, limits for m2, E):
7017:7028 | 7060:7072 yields -0.09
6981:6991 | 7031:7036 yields 0.32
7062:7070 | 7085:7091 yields 0.22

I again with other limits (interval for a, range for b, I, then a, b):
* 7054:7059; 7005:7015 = 32.9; 16.5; 16.4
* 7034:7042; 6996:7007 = 32.9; 16.5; 16.4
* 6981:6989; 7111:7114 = 32.8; 16.6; 16.3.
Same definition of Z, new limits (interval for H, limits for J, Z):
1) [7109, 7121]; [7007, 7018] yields 2.2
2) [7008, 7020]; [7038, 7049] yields 0.0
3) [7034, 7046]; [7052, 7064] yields 0.0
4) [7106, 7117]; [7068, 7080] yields 3.7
